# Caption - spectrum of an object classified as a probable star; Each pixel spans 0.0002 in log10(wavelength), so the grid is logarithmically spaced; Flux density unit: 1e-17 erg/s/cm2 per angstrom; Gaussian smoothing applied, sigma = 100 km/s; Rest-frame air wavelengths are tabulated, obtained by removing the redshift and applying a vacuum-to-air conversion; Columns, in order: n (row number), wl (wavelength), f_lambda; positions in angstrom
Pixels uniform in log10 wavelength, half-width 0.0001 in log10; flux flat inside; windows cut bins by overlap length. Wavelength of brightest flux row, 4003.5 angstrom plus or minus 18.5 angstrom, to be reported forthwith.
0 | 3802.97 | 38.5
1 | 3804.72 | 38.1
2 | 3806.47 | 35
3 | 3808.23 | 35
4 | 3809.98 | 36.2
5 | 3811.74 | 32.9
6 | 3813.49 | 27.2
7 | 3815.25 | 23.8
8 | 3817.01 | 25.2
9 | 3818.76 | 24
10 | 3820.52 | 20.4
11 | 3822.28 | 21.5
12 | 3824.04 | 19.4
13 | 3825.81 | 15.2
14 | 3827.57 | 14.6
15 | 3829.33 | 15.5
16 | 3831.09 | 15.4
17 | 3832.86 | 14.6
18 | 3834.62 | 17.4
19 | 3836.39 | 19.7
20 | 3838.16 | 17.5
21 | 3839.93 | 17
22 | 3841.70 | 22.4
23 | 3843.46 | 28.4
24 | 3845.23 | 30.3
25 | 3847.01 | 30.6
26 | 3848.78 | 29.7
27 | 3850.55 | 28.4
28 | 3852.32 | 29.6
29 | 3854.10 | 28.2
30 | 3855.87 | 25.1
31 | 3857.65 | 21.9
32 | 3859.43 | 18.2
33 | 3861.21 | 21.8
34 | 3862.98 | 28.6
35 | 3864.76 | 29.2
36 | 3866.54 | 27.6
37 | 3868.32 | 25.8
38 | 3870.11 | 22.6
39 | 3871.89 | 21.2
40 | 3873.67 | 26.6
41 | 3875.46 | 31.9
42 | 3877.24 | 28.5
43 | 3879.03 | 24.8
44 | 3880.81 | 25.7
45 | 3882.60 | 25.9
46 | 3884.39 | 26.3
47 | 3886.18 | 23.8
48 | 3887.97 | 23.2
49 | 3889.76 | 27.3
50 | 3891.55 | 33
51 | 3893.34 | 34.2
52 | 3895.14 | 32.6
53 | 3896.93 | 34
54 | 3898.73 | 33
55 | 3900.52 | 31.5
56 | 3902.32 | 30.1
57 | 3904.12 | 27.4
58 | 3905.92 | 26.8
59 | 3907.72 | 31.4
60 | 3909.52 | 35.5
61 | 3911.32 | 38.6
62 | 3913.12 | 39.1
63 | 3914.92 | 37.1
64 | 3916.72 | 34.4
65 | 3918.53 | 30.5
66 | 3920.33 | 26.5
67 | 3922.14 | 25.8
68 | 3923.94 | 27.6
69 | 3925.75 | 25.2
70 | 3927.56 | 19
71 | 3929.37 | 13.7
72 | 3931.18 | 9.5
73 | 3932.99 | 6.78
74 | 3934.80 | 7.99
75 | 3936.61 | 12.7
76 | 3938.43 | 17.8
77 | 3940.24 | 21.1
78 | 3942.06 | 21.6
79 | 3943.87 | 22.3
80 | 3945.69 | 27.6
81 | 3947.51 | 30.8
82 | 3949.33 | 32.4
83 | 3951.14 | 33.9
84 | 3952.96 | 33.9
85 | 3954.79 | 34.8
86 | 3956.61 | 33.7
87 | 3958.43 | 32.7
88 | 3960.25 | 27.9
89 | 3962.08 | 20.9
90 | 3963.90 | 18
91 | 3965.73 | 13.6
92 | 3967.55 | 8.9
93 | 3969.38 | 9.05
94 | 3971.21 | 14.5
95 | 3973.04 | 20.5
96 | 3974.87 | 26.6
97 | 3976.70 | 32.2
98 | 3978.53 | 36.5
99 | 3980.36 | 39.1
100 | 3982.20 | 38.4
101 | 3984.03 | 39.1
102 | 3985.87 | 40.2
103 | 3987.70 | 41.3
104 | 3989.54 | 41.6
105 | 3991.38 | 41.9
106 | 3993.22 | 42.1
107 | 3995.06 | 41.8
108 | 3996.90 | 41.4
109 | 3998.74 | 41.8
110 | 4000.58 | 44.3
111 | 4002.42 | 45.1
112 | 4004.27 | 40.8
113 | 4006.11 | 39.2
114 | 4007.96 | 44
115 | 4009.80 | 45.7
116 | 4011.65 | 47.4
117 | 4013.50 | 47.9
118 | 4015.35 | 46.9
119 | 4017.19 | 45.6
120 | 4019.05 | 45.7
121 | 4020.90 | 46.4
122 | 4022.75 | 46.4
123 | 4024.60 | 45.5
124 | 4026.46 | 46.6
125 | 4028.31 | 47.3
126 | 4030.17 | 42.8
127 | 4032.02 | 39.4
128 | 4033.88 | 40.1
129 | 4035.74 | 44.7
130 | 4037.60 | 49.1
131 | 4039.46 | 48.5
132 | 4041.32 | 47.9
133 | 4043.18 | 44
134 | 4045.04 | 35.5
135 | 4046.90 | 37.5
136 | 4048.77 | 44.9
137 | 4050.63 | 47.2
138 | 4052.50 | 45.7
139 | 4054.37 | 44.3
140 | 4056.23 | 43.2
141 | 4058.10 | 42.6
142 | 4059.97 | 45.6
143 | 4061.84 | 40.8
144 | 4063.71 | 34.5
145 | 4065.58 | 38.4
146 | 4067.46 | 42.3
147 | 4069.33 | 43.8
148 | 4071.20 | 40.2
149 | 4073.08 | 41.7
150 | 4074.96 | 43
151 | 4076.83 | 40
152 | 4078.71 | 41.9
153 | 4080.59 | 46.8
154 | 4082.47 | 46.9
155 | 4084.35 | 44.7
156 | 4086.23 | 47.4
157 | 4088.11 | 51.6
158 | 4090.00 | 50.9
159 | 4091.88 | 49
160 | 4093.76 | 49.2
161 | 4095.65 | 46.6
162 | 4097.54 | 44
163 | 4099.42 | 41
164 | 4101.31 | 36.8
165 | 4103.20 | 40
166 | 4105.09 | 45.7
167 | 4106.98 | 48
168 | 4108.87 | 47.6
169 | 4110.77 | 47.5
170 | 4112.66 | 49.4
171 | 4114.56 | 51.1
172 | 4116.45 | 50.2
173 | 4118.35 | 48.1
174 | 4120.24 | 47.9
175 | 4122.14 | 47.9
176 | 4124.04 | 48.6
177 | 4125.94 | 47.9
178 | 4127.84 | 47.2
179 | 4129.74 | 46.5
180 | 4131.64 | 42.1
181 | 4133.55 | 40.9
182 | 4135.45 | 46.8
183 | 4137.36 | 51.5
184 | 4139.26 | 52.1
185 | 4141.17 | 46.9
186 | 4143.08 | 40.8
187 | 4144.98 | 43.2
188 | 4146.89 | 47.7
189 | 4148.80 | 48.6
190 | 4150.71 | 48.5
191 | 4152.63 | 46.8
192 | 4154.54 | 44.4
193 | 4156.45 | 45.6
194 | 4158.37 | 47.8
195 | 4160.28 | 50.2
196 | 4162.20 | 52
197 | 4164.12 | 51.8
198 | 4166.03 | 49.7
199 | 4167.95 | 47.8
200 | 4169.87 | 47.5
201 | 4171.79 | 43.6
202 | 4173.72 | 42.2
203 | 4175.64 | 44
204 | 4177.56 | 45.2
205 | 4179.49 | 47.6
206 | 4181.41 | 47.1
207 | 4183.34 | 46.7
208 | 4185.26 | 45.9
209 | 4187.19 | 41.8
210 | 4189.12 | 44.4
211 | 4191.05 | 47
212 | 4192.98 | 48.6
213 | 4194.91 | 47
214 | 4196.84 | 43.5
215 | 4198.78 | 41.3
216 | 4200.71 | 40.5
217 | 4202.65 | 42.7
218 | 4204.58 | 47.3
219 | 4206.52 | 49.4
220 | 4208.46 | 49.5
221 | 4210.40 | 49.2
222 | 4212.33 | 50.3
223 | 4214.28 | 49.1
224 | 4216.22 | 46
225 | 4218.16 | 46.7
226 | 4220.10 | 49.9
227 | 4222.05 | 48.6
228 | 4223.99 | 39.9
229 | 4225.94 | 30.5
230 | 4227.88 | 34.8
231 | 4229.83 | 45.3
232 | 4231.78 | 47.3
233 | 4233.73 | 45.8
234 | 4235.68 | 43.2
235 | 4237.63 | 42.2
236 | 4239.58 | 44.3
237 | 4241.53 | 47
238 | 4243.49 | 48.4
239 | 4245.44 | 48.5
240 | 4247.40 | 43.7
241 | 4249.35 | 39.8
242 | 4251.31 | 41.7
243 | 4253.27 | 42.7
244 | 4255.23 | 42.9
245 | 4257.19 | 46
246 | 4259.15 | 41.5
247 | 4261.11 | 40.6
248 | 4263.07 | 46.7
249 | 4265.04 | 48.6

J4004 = 4013.50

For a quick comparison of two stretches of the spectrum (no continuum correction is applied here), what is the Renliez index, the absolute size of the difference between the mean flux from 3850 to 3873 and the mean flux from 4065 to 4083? 17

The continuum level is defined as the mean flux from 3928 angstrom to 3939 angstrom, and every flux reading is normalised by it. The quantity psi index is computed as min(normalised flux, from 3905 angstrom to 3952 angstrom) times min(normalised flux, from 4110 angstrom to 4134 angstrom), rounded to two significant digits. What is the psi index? 2.1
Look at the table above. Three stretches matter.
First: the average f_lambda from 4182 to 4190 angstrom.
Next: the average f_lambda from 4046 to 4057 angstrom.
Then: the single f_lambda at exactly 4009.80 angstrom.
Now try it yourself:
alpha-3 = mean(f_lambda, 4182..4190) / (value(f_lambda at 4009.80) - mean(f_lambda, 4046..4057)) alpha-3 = 24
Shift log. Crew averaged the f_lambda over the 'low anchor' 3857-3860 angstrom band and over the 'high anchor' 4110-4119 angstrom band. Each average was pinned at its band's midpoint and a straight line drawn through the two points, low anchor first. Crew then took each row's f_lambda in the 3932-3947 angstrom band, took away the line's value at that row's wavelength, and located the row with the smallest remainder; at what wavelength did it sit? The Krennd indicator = 3932.99 angstrom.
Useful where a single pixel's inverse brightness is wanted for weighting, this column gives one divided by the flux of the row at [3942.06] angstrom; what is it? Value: 0.046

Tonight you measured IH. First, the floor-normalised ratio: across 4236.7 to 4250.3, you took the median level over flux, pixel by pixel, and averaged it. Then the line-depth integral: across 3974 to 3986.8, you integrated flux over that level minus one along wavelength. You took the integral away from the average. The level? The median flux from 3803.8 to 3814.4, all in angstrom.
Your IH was 0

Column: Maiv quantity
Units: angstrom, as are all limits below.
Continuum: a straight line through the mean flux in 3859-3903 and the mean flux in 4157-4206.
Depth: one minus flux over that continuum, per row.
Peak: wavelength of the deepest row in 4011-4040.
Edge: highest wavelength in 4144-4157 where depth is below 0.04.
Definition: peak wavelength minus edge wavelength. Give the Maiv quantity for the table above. -124.4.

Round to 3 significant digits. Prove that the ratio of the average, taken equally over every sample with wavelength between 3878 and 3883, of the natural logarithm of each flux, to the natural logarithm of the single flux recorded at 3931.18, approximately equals 1.44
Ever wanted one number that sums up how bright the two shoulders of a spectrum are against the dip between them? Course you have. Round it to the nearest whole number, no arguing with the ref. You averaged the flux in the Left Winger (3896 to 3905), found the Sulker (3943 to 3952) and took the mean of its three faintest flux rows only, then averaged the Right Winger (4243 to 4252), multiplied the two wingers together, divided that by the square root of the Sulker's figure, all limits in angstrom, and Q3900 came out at 267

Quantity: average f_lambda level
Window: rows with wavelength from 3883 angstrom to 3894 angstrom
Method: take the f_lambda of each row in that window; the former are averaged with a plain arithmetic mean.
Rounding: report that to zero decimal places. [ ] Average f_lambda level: 28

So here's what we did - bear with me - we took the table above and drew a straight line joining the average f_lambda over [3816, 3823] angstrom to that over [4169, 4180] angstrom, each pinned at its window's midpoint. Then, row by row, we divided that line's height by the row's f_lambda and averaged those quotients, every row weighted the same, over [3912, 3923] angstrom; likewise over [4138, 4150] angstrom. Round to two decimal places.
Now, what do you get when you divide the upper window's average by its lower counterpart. 1.01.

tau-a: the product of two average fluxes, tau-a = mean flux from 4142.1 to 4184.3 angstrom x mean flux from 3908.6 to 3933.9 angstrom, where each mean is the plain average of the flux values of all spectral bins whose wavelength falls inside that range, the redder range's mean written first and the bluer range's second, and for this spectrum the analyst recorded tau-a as 1233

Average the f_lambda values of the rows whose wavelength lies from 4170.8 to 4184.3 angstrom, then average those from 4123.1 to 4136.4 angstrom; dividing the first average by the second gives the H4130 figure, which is 0.99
